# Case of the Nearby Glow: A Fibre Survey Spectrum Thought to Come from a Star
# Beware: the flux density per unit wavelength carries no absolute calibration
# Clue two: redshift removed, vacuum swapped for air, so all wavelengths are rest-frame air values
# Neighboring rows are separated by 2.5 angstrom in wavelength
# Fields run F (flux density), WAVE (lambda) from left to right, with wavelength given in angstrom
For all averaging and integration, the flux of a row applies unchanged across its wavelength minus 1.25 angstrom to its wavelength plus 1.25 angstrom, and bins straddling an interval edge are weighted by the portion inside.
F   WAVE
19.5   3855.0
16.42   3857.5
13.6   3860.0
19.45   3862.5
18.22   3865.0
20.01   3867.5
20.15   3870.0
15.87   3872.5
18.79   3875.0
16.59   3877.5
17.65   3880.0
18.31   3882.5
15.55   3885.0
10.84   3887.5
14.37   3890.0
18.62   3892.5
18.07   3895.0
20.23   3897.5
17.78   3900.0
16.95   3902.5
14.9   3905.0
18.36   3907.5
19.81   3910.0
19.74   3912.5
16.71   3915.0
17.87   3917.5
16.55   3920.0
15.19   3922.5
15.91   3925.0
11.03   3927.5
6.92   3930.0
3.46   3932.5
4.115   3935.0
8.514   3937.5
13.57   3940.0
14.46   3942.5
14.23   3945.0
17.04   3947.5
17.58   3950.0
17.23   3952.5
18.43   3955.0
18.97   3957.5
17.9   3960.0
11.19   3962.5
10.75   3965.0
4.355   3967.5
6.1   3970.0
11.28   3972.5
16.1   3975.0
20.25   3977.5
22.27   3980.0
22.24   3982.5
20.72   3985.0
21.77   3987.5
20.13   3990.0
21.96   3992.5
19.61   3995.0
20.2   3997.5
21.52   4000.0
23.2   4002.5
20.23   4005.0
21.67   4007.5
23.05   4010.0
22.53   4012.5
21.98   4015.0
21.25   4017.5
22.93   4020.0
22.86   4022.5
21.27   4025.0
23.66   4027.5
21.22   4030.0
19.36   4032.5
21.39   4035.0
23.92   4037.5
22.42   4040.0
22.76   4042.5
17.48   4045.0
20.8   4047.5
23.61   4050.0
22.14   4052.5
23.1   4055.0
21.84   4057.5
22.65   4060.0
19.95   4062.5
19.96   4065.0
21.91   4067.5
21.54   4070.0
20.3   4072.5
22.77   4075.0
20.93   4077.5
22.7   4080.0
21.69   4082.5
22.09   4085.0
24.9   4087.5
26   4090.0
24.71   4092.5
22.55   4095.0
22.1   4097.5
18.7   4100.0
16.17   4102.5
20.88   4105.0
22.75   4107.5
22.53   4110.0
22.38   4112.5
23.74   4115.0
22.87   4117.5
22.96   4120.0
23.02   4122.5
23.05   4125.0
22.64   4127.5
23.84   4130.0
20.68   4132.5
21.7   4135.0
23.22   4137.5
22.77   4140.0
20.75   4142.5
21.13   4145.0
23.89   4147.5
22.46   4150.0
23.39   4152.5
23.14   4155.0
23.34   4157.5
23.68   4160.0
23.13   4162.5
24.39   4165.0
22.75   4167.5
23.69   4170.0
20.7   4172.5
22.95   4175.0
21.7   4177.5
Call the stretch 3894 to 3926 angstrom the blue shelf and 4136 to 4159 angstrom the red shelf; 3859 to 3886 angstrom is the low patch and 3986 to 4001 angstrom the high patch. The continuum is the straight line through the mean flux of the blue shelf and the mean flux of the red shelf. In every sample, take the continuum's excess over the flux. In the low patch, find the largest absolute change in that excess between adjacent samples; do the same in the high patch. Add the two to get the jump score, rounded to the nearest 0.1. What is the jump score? 8.2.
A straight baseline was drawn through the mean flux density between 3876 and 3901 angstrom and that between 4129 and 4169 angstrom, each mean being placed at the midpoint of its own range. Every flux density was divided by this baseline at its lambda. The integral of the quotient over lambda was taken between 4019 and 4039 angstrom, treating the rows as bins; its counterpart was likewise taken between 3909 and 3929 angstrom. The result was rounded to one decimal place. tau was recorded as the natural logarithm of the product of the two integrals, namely 6.0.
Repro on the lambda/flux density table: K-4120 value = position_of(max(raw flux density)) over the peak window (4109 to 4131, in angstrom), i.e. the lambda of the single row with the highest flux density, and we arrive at 4130.0 angstrom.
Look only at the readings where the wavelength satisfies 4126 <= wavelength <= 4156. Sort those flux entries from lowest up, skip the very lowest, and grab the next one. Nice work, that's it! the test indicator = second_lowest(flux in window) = 20.75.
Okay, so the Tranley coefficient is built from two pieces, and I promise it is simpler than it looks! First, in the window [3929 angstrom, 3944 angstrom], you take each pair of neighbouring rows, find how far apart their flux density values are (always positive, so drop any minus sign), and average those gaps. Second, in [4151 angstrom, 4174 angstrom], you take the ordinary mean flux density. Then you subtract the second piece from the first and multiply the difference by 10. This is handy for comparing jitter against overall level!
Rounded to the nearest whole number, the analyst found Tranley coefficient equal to -202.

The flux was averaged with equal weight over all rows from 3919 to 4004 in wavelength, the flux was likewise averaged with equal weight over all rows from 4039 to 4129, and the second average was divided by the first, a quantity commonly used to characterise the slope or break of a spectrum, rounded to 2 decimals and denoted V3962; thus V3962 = 1.43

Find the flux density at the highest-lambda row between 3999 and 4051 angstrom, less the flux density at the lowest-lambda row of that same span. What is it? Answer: 2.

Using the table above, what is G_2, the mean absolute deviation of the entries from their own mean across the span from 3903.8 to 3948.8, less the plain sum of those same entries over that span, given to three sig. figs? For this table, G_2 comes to -244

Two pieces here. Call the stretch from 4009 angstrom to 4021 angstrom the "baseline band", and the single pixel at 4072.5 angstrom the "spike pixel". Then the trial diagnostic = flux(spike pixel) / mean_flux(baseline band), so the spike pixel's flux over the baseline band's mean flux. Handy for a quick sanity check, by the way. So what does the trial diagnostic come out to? 0.91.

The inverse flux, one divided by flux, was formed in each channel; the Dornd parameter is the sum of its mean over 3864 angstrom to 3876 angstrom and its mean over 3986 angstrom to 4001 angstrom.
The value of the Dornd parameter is 0.10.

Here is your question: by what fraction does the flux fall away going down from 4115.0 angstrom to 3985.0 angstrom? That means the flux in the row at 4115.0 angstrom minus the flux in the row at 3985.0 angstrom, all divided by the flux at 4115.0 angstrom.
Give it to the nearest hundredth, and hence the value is 0.13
